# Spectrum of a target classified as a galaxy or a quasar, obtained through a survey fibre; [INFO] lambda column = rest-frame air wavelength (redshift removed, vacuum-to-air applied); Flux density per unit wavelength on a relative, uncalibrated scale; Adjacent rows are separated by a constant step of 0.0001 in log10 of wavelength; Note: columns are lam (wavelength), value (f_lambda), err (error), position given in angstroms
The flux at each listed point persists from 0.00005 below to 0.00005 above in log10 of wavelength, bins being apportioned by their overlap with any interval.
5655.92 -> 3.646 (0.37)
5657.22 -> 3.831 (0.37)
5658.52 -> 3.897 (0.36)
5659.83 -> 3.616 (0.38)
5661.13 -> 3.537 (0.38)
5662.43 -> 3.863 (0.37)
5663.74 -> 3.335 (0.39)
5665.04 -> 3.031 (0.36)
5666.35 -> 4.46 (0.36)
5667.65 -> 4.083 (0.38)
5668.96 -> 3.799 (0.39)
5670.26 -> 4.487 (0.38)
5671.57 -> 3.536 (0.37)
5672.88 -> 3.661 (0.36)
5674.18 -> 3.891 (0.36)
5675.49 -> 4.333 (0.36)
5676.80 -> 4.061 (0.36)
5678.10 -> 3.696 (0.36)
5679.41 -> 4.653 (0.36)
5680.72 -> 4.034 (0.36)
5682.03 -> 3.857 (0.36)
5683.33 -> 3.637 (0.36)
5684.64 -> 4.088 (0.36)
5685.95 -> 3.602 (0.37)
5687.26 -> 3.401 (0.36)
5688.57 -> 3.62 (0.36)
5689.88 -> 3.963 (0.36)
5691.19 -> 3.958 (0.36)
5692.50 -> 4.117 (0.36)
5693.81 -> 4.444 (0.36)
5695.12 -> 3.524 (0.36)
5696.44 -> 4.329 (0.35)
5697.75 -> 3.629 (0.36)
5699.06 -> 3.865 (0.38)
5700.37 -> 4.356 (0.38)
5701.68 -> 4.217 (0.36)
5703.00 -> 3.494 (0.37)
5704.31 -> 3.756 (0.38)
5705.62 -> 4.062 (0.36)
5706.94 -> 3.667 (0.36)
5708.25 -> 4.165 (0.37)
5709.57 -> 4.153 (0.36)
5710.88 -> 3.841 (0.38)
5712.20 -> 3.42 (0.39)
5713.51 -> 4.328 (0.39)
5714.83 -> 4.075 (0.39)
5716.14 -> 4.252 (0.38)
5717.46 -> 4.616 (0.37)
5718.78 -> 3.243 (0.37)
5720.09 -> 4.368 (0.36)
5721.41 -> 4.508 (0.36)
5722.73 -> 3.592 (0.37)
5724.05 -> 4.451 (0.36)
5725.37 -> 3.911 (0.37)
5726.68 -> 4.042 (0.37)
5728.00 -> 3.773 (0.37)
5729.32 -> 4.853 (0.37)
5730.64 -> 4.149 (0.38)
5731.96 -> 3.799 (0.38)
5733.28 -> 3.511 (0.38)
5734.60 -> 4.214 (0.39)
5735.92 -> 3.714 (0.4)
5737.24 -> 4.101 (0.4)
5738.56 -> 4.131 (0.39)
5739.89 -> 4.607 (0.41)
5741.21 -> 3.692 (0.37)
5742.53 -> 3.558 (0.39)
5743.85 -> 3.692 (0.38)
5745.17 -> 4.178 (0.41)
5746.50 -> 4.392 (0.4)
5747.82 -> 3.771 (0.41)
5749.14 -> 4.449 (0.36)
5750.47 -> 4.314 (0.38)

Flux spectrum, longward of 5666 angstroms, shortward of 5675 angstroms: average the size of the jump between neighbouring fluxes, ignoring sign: 0.44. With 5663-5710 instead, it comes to 0.43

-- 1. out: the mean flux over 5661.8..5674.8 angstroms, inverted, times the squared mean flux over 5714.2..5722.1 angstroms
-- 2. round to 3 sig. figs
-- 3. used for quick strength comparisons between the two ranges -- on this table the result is 4.57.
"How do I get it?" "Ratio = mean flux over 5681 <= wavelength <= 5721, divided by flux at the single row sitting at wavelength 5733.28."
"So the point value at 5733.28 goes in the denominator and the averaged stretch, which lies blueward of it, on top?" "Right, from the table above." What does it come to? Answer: 1.12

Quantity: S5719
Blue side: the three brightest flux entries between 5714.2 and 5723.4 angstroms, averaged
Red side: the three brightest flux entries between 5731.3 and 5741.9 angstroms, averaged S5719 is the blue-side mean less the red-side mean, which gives 0.2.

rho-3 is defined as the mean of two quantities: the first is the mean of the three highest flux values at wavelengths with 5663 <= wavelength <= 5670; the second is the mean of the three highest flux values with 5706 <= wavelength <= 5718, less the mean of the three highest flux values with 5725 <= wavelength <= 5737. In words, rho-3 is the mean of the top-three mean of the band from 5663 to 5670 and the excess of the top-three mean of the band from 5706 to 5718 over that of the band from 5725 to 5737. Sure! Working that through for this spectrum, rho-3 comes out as 2.05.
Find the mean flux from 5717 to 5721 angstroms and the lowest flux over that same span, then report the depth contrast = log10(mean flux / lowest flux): 0.099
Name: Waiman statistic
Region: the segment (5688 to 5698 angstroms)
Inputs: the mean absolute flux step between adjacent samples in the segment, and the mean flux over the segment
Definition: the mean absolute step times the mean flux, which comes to 1.84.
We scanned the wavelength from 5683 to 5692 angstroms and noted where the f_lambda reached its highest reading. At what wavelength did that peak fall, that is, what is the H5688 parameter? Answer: 5684.64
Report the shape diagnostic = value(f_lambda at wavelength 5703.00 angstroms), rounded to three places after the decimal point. 3.494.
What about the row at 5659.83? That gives 3.616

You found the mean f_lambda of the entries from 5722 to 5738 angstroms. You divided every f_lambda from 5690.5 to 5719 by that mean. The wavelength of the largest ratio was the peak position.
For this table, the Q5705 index 5717.46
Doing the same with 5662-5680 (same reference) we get 5679.41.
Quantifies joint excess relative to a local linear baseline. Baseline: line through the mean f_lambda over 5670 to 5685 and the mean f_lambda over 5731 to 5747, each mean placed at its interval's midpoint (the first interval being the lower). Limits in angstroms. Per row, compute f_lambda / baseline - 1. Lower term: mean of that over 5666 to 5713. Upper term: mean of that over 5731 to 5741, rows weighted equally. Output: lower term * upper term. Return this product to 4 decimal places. -0.0001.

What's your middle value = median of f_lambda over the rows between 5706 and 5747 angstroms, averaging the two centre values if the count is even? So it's 4.10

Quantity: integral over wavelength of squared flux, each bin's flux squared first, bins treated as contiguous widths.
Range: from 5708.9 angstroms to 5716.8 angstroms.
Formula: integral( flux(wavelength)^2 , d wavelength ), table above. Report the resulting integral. 128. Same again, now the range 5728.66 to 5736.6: 131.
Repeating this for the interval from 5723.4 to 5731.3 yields 140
